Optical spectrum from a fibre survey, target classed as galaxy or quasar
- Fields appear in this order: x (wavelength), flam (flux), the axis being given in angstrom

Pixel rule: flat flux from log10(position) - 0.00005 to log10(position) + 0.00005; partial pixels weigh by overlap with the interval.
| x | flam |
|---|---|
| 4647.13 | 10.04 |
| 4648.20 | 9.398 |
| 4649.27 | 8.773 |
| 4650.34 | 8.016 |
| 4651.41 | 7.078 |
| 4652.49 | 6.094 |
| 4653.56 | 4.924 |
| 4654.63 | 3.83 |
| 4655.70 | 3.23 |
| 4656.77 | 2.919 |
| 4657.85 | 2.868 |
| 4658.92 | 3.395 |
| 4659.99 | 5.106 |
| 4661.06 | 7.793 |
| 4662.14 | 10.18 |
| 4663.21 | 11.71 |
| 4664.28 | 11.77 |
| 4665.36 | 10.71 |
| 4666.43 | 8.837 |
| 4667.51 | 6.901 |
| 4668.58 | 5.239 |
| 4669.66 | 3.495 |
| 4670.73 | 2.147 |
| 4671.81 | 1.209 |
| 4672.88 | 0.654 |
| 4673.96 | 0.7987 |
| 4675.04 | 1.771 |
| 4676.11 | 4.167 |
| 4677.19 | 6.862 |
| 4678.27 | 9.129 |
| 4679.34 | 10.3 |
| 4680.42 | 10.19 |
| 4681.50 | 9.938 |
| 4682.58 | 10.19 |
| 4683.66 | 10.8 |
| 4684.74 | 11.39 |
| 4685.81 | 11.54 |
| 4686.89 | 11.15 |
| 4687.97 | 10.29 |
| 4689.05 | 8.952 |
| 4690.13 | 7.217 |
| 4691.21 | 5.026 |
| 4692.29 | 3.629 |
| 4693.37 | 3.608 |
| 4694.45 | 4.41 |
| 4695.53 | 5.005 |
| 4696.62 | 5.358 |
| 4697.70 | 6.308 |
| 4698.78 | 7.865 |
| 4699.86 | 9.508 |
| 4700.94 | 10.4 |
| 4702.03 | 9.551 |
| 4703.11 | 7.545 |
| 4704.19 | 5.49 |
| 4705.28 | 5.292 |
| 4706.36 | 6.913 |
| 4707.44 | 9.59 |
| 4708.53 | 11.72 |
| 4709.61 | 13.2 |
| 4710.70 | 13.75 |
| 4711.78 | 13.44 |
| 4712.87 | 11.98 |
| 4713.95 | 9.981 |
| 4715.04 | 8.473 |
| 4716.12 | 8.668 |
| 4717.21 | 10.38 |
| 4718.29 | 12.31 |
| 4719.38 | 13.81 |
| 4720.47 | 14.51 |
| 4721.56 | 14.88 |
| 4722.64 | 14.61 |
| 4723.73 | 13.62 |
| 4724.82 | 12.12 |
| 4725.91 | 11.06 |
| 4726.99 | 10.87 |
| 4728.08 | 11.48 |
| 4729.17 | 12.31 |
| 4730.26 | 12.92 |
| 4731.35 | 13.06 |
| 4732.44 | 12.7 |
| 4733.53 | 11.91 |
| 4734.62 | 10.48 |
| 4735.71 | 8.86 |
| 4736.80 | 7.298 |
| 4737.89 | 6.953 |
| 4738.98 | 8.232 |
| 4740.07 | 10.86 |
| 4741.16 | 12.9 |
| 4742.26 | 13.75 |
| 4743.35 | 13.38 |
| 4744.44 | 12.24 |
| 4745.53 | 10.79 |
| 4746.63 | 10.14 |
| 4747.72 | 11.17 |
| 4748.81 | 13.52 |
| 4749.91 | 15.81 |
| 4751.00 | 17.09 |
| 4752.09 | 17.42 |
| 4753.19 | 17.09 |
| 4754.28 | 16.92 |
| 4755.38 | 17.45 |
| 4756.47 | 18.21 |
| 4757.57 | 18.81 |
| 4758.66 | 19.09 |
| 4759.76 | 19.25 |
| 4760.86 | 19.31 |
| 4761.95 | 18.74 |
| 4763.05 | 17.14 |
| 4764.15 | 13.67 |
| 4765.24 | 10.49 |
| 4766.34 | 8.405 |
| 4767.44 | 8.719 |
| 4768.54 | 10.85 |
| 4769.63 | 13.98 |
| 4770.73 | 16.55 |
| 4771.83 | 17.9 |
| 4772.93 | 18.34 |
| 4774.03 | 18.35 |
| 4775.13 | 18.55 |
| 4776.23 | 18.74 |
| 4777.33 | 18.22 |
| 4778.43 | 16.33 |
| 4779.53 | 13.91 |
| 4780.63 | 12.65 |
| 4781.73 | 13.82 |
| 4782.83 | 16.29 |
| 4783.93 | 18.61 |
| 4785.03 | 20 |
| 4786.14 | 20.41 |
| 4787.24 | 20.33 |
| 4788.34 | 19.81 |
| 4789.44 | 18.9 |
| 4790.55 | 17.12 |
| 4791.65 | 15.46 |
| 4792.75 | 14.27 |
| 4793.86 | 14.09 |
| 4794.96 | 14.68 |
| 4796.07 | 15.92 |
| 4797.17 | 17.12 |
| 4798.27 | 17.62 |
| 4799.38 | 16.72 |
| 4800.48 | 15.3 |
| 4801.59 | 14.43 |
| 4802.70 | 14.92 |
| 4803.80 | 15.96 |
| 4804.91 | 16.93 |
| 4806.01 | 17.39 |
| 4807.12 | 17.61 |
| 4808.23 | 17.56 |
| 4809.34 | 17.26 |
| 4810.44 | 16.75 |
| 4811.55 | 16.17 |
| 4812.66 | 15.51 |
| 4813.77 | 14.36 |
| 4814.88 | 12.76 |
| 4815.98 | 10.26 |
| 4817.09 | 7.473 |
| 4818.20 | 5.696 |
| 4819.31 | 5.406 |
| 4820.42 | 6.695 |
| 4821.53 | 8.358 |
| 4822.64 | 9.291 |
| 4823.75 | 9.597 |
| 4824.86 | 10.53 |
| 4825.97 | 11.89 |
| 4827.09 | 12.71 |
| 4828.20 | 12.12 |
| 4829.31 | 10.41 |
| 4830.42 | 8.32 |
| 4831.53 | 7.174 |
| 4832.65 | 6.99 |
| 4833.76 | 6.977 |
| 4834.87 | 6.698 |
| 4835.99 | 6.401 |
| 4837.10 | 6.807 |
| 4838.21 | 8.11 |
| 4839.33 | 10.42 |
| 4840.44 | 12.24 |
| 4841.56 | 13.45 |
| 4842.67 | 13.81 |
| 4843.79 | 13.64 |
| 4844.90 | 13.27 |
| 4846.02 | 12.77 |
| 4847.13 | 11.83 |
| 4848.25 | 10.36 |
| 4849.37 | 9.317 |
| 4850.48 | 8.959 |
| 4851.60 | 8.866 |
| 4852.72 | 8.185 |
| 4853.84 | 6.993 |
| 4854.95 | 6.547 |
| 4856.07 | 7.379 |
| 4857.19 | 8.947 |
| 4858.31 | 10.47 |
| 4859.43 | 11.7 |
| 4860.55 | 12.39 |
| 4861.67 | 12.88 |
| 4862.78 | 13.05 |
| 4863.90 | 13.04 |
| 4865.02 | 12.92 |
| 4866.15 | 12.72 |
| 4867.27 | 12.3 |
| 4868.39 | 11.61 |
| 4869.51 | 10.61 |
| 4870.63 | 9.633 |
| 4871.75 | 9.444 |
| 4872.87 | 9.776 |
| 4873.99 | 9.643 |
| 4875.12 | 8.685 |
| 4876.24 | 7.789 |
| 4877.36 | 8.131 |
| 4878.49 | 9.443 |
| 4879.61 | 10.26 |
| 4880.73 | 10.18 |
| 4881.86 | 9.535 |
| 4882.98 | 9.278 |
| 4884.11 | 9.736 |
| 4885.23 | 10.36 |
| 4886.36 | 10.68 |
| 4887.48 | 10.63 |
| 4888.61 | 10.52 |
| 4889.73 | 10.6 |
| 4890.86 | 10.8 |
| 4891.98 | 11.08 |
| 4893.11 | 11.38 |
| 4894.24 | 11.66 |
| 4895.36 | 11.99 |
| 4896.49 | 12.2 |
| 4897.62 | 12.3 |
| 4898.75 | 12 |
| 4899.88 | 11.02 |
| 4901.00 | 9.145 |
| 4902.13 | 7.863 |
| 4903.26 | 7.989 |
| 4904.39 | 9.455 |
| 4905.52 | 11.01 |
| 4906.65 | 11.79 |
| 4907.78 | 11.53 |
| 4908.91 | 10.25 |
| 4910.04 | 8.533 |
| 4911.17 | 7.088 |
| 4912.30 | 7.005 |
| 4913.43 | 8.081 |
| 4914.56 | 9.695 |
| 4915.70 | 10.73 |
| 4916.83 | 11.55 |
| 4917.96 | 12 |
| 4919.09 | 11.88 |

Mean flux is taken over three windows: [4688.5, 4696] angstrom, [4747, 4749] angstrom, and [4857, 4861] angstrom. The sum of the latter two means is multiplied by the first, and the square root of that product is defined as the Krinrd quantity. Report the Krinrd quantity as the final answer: 11.2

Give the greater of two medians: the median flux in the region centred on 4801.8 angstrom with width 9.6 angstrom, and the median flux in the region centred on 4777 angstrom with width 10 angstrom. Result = 18.2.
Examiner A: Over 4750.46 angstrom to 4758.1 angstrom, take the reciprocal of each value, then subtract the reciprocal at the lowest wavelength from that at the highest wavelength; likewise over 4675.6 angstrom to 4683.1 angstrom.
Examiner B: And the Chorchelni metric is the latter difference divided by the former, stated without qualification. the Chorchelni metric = 27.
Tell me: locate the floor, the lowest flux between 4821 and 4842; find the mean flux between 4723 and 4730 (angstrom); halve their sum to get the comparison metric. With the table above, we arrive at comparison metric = 9.2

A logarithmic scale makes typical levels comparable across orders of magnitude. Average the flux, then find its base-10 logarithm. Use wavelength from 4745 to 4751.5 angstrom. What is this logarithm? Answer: 1.12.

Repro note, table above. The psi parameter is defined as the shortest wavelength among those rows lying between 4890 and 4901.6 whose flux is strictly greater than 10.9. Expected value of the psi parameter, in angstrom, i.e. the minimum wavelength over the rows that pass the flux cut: 4891.98 angstrom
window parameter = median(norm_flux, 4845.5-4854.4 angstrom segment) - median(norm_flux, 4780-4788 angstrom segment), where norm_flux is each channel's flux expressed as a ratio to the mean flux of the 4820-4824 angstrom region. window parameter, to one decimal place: -1.1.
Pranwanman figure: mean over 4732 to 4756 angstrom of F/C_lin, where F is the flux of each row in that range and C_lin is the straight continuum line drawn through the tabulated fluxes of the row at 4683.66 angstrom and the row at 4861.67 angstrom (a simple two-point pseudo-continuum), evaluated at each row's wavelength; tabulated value 1.09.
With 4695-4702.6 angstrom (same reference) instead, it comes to 0.70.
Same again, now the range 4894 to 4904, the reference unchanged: 0.80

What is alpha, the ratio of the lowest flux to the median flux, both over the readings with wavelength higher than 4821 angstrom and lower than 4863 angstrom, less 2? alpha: -1.36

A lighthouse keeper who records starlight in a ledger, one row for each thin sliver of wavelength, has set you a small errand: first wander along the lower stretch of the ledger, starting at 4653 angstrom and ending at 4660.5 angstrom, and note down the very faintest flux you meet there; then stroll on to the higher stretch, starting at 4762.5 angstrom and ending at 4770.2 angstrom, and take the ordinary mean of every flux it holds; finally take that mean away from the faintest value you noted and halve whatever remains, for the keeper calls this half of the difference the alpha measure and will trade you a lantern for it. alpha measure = -4.5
